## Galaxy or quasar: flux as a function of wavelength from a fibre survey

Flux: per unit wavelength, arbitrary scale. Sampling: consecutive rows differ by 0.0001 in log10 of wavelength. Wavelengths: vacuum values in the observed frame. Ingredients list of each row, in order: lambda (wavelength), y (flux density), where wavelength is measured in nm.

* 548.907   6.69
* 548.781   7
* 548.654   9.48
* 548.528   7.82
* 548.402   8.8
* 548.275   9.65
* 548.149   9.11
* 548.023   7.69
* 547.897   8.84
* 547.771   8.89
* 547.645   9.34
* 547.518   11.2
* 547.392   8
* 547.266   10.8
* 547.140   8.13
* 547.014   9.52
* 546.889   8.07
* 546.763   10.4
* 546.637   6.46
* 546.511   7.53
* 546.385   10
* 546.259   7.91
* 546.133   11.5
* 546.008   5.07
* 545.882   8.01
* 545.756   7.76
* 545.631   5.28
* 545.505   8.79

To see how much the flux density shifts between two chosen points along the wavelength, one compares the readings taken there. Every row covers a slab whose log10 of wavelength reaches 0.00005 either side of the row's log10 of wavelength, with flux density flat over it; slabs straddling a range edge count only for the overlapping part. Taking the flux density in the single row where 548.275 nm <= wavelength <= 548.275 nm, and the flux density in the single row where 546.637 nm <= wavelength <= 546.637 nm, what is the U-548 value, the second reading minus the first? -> -3.2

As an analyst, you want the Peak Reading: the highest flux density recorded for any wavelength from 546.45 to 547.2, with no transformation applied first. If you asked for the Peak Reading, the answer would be 10.4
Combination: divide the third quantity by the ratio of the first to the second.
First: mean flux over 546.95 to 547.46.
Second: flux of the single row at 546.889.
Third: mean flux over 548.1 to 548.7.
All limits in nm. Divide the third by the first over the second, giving 7.9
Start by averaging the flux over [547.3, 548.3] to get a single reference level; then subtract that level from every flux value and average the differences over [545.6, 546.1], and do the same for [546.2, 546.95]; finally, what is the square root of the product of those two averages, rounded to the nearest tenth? 1.3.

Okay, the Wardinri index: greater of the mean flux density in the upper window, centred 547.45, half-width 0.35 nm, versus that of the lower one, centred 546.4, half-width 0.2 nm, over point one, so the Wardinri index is 94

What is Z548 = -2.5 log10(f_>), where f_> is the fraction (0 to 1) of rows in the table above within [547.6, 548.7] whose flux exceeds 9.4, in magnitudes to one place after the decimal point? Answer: 1.6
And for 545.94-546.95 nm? 1.1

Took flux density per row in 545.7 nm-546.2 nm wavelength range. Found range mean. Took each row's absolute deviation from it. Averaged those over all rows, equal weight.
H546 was 1.71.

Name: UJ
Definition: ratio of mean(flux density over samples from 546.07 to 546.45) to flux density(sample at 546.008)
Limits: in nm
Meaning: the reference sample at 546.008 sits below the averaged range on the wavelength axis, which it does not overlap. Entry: 1.9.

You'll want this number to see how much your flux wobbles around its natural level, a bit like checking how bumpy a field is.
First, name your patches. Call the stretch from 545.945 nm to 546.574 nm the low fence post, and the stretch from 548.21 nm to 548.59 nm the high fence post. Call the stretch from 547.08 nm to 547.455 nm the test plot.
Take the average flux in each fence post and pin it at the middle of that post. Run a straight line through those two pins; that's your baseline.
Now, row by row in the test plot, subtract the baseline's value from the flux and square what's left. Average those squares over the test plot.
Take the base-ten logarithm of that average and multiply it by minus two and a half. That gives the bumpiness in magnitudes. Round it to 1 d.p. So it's -0.7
